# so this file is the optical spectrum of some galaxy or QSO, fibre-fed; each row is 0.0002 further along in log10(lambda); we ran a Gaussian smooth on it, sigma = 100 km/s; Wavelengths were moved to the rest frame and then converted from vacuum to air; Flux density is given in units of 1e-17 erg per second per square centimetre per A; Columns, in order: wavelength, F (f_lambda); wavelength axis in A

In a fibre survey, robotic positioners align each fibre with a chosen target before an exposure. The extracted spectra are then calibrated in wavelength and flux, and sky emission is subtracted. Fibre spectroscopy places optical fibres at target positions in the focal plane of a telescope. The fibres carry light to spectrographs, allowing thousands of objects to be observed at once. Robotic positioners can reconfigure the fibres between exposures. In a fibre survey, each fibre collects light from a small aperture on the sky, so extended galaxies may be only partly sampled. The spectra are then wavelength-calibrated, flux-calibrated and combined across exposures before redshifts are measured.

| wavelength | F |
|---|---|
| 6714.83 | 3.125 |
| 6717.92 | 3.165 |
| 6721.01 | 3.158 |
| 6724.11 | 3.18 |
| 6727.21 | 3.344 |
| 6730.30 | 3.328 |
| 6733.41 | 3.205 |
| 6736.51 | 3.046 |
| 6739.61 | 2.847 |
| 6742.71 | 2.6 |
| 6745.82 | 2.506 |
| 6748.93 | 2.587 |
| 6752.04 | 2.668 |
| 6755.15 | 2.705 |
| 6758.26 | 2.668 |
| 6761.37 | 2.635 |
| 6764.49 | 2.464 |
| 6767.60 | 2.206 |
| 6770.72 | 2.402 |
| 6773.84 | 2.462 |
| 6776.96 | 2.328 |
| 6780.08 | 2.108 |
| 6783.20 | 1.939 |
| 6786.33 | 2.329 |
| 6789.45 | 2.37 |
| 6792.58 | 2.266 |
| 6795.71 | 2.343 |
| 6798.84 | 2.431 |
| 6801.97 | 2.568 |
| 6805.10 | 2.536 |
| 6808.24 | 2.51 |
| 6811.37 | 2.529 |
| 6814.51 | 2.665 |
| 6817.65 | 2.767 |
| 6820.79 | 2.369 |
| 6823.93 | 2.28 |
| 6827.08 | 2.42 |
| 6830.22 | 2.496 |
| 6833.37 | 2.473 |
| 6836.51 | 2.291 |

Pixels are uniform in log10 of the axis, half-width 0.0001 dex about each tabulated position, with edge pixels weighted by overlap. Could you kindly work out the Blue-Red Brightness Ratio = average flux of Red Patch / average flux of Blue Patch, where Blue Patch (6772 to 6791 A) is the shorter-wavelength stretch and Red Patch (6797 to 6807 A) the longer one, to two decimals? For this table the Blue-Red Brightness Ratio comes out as 1.11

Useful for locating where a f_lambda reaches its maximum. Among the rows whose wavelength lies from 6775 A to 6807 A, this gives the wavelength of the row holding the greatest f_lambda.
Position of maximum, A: 6801.97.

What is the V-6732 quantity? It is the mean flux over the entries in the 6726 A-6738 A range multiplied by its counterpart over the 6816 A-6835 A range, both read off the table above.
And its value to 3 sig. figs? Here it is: 7.97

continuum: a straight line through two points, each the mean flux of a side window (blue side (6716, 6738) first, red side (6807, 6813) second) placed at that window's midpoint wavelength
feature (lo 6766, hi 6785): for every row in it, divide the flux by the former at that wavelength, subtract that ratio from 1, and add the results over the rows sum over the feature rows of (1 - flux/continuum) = 1.2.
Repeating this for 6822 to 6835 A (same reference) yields -0.1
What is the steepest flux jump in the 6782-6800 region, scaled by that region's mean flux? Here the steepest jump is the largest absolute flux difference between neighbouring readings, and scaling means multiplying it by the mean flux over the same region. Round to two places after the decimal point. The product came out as 0.89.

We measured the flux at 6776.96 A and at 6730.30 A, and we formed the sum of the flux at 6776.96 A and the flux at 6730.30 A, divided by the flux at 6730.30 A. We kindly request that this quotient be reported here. 1.70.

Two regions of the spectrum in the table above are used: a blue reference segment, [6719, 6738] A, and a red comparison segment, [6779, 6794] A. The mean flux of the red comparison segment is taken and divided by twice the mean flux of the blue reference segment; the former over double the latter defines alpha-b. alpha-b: 0.34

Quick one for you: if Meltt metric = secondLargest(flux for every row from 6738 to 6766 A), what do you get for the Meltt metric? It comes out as 2.705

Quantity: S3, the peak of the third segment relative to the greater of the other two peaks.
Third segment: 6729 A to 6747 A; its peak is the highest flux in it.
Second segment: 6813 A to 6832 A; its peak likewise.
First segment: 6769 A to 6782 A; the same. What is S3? 1.203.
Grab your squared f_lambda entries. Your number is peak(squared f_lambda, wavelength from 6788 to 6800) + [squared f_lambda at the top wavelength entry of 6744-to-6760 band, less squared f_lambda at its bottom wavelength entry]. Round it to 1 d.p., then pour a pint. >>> 6.7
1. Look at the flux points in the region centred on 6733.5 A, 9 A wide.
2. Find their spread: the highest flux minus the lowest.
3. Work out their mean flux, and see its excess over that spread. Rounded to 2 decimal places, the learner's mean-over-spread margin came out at 2.91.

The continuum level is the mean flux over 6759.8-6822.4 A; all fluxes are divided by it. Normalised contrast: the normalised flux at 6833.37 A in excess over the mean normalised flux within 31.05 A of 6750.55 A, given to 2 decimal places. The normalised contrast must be -0.10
